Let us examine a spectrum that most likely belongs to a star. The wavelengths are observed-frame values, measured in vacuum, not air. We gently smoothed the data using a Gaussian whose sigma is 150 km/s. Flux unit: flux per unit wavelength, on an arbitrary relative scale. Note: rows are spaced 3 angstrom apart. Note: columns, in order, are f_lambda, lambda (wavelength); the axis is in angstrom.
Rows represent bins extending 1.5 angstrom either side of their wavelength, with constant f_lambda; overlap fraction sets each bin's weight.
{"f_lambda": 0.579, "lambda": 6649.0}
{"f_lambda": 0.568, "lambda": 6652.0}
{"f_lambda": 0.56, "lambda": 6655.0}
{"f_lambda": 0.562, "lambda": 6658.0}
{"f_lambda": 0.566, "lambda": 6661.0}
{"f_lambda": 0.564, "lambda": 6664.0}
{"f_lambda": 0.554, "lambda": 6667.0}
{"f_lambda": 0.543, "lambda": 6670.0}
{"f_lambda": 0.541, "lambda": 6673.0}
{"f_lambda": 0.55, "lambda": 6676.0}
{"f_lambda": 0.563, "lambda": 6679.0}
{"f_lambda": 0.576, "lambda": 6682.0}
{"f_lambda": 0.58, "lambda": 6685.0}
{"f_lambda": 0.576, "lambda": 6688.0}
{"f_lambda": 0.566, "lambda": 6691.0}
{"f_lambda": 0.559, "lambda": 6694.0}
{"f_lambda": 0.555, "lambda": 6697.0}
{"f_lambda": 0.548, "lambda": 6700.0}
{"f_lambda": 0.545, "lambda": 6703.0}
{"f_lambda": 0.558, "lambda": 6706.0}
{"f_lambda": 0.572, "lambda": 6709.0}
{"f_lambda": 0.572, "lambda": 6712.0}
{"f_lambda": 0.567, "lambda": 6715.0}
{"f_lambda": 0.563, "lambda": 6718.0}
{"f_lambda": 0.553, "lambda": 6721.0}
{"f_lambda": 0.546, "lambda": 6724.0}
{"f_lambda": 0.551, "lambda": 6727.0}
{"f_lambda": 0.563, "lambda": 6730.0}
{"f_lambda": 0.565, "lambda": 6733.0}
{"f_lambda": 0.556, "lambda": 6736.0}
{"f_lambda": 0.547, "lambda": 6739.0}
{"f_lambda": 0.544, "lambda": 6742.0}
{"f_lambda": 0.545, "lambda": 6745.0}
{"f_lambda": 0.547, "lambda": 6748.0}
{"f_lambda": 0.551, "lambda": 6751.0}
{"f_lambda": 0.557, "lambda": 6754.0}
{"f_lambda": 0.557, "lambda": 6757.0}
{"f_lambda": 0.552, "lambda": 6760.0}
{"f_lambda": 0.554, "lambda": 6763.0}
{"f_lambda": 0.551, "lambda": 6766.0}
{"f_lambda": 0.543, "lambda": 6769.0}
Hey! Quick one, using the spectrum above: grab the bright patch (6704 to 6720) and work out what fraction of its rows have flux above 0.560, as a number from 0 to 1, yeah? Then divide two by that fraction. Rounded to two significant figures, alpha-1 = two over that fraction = 2.5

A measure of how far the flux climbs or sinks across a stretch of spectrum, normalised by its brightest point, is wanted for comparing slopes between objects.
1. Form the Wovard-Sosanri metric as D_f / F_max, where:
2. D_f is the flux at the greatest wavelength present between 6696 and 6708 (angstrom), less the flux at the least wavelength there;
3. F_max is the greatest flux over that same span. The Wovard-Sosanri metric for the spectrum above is 0.0054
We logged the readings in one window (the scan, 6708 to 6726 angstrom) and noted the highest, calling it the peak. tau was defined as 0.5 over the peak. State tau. 0.874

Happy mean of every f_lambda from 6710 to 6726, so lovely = 0.560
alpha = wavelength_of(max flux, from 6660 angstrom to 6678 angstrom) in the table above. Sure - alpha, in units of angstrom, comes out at 6661.0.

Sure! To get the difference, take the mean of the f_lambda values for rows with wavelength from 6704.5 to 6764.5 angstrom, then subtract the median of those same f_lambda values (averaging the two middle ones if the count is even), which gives 0.0010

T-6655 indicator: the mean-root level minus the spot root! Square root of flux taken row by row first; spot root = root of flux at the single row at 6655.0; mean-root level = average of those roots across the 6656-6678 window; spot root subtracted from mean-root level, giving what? -0.004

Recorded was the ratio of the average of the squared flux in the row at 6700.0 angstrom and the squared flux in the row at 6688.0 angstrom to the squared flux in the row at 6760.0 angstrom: 1.04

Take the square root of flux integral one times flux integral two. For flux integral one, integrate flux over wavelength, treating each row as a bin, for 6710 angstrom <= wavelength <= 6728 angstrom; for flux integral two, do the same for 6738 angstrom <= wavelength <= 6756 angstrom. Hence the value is 10.0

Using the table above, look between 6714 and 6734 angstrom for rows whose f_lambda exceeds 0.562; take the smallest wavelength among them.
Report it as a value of 6715.0 angstrom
